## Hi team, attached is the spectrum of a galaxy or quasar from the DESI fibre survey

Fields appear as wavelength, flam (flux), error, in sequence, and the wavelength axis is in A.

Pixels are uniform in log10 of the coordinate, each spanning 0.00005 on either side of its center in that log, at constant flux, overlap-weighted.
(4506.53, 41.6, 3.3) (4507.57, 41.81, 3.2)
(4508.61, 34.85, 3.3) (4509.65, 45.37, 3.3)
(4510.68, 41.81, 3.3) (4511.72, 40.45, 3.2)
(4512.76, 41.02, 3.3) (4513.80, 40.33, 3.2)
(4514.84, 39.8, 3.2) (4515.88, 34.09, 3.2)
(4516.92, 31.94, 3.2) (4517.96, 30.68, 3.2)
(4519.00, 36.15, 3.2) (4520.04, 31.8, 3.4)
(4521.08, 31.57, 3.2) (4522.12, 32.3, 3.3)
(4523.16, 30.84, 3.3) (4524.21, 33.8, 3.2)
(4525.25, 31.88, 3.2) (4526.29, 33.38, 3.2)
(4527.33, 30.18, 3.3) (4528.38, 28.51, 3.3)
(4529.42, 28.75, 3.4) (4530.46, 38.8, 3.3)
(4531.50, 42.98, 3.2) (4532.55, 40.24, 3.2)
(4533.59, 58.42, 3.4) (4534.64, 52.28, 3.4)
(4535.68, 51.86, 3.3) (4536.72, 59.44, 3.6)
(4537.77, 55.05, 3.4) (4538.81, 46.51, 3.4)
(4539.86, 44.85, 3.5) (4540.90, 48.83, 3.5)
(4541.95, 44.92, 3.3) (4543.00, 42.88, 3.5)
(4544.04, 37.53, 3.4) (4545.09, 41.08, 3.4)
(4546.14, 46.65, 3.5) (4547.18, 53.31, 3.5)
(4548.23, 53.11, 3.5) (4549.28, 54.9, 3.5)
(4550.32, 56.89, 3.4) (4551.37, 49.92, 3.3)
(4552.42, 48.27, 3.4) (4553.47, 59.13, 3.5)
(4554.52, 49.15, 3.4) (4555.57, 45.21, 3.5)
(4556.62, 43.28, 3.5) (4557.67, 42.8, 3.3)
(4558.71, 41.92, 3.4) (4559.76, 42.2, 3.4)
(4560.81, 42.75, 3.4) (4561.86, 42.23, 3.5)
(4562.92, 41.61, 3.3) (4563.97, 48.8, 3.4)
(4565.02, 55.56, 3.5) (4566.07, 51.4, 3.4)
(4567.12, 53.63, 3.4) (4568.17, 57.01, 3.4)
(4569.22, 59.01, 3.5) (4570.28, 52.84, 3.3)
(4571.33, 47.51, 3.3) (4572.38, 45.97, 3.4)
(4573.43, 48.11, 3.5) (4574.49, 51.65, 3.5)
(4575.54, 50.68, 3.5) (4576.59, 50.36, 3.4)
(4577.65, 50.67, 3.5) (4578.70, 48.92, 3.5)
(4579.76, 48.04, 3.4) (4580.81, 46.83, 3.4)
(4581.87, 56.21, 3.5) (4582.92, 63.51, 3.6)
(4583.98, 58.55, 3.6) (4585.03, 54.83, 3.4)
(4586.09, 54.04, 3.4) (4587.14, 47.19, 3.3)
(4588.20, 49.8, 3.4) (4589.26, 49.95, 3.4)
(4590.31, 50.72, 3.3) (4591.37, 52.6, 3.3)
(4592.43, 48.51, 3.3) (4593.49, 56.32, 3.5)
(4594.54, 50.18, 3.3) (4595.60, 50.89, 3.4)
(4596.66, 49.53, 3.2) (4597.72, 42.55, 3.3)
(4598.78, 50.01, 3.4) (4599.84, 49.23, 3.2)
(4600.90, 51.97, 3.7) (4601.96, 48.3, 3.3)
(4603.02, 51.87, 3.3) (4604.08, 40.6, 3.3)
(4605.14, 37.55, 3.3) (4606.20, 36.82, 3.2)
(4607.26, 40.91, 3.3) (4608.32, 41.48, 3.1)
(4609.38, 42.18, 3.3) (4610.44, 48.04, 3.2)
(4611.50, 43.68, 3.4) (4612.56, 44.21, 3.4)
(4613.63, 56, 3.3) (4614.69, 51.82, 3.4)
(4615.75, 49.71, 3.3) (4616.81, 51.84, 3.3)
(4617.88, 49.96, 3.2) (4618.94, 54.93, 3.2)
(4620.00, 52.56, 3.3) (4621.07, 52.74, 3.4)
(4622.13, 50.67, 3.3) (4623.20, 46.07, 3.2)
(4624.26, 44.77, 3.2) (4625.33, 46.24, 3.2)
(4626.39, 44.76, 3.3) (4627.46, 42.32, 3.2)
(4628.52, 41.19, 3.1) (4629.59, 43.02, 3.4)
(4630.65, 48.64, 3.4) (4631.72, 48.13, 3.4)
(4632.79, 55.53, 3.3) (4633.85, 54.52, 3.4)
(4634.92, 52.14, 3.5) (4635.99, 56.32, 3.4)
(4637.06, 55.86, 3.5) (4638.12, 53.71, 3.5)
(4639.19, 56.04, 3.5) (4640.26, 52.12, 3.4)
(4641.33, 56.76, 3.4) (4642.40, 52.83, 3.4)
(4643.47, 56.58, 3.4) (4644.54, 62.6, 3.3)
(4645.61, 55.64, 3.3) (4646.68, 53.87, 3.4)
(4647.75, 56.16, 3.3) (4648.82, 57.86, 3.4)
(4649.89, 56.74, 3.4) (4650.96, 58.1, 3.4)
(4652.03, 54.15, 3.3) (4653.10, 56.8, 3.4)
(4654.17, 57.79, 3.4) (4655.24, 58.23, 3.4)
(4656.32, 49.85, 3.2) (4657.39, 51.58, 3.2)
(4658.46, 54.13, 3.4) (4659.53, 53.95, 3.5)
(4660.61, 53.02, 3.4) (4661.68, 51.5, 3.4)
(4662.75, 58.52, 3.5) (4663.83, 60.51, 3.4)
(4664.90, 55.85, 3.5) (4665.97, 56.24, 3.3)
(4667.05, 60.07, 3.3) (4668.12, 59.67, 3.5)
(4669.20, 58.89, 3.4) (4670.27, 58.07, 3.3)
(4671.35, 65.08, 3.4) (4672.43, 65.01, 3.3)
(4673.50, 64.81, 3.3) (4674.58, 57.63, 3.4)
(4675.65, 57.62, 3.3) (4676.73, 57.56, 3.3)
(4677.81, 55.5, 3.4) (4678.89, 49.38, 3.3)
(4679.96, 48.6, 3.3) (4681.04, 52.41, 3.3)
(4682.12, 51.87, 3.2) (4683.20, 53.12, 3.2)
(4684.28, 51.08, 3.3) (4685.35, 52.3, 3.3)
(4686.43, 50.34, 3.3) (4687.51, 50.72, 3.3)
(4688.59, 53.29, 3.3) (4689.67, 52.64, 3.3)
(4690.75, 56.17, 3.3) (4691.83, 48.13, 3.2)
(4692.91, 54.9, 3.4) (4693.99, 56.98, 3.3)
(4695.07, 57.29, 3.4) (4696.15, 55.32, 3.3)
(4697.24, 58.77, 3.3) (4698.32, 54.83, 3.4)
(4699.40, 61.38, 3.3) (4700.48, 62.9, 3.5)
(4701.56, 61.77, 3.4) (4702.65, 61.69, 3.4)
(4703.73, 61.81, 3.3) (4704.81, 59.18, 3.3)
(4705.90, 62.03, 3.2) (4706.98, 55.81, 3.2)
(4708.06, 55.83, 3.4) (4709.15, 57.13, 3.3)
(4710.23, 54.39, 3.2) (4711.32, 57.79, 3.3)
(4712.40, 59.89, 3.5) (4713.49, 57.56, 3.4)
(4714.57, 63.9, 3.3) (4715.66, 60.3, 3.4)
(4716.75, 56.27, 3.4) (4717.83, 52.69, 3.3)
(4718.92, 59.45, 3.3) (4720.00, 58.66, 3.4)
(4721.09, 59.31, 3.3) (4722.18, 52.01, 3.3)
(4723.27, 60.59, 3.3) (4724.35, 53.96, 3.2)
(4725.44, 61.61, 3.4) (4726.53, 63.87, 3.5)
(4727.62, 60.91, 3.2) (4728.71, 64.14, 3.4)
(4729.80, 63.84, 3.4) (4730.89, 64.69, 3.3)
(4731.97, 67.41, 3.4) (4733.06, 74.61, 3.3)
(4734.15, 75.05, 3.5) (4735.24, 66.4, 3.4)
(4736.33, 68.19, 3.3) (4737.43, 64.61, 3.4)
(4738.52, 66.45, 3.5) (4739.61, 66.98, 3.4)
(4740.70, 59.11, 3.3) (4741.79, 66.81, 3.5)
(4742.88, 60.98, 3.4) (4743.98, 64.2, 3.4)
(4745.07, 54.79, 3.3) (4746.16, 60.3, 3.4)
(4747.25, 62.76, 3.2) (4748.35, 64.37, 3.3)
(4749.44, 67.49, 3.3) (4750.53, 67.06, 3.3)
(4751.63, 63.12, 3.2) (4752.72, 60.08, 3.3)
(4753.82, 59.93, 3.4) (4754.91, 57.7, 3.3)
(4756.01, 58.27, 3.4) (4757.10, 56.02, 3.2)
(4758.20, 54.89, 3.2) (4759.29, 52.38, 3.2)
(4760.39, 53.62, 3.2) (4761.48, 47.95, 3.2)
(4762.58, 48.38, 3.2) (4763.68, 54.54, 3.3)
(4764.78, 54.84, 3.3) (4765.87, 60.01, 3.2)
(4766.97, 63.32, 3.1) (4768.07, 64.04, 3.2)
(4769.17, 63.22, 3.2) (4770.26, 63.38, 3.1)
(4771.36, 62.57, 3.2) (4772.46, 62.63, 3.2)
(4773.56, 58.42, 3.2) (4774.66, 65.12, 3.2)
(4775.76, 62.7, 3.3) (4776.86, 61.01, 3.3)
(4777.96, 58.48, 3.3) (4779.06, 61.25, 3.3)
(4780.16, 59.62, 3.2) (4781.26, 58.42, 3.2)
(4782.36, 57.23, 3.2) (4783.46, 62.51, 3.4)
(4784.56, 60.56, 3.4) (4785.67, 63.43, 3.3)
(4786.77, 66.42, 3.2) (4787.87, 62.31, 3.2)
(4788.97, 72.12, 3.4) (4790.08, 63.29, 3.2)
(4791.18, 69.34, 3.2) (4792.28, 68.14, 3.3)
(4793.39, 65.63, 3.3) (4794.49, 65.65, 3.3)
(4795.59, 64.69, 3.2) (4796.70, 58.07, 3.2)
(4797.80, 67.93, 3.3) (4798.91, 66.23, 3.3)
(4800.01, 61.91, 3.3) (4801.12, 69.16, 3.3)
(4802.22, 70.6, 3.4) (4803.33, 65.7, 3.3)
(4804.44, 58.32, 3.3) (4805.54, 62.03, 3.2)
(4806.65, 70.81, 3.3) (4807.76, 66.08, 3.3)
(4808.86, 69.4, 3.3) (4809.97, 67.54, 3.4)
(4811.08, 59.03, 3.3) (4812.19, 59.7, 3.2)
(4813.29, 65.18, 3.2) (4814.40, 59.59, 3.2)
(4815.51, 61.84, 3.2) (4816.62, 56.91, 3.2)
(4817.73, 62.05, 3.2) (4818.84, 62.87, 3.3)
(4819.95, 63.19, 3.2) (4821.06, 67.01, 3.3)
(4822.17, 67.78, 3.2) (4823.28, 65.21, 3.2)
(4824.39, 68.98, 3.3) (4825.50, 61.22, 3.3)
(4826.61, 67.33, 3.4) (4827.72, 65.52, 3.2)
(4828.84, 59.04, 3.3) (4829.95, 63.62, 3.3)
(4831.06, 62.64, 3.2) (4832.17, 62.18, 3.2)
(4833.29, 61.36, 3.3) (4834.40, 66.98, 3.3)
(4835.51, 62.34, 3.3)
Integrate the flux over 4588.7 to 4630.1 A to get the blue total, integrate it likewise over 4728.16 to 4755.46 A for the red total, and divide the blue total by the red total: 1.1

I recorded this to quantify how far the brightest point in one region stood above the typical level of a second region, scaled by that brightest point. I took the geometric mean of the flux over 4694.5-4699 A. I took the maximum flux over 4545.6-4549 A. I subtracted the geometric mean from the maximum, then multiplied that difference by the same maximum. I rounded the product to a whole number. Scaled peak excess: -172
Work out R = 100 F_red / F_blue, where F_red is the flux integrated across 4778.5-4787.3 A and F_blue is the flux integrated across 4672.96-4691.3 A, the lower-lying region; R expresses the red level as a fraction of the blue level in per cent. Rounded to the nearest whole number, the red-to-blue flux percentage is 55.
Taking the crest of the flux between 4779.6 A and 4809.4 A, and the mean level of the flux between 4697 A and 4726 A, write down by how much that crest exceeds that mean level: 14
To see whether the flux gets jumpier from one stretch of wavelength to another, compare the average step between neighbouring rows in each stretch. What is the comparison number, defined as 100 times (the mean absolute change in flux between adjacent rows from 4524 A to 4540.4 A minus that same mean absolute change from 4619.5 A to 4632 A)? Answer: 277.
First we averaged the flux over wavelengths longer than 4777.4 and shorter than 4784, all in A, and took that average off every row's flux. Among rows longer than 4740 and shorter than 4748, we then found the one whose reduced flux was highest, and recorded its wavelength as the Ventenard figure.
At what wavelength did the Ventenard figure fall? 4741.79 A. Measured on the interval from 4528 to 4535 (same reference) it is 4533.59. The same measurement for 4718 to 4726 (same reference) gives 4725.44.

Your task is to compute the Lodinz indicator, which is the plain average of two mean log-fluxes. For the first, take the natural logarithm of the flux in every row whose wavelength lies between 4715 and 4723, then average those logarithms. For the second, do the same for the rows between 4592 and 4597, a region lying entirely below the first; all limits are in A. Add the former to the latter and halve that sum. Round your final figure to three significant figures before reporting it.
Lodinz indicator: 3.99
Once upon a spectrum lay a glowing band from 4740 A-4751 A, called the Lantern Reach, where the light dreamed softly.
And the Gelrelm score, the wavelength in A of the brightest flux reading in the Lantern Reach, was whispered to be 4749.44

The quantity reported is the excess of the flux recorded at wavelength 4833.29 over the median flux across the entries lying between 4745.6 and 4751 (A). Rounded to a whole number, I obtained -3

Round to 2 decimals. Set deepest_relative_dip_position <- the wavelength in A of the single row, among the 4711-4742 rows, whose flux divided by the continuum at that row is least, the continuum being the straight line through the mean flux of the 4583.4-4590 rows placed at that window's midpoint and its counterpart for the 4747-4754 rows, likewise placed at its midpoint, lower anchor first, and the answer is 4722.18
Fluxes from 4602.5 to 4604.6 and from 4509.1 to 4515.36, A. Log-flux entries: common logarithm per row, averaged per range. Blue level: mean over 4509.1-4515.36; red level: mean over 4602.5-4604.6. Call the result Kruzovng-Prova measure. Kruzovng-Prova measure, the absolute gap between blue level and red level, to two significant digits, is 0.044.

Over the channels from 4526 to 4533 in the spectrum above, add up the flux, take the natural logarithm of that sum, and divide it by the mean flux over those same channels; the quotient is 0.158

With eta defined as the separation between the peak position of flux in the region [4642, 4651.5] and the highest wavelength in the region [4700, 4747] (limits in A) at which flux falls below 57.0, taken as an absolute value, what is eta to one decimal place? 100.5 A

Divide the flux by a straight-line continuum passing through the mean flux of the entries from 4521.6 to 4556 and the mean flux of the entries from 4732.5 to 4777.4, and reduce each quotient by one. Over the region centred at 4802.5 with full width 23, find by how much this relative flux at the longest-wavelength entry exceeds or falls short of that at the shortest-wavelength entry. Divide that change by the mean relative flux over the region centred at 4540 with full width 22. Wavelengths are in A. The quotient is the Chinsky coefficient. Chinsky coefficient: -1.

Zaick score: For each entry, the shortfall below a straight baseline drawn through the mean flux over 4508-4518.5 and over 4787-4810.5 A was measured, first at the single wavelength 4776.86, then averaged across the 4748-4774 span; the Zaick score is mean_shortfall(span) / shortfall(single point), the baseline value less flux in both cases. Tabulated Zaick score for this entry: 1.1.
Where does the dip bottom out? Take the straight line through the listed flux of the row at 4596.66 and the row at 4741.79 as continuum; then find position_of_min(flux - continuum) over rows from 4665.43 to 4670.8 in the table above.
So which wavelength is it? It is 4665.97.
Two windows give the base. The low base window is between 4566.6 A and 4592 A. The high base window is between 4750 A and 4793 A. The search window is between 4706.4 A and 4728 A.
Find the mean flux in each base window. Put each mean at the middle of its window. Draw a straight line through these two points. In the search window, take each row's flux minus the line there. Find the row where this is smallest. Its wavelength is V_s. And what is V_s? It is 4722.18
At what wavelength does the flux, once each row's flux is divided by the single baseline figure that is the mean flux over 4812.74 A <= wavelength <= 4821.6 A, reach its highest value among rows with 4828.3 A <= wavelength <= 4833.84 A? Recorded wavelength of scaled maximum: 4829.95 A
